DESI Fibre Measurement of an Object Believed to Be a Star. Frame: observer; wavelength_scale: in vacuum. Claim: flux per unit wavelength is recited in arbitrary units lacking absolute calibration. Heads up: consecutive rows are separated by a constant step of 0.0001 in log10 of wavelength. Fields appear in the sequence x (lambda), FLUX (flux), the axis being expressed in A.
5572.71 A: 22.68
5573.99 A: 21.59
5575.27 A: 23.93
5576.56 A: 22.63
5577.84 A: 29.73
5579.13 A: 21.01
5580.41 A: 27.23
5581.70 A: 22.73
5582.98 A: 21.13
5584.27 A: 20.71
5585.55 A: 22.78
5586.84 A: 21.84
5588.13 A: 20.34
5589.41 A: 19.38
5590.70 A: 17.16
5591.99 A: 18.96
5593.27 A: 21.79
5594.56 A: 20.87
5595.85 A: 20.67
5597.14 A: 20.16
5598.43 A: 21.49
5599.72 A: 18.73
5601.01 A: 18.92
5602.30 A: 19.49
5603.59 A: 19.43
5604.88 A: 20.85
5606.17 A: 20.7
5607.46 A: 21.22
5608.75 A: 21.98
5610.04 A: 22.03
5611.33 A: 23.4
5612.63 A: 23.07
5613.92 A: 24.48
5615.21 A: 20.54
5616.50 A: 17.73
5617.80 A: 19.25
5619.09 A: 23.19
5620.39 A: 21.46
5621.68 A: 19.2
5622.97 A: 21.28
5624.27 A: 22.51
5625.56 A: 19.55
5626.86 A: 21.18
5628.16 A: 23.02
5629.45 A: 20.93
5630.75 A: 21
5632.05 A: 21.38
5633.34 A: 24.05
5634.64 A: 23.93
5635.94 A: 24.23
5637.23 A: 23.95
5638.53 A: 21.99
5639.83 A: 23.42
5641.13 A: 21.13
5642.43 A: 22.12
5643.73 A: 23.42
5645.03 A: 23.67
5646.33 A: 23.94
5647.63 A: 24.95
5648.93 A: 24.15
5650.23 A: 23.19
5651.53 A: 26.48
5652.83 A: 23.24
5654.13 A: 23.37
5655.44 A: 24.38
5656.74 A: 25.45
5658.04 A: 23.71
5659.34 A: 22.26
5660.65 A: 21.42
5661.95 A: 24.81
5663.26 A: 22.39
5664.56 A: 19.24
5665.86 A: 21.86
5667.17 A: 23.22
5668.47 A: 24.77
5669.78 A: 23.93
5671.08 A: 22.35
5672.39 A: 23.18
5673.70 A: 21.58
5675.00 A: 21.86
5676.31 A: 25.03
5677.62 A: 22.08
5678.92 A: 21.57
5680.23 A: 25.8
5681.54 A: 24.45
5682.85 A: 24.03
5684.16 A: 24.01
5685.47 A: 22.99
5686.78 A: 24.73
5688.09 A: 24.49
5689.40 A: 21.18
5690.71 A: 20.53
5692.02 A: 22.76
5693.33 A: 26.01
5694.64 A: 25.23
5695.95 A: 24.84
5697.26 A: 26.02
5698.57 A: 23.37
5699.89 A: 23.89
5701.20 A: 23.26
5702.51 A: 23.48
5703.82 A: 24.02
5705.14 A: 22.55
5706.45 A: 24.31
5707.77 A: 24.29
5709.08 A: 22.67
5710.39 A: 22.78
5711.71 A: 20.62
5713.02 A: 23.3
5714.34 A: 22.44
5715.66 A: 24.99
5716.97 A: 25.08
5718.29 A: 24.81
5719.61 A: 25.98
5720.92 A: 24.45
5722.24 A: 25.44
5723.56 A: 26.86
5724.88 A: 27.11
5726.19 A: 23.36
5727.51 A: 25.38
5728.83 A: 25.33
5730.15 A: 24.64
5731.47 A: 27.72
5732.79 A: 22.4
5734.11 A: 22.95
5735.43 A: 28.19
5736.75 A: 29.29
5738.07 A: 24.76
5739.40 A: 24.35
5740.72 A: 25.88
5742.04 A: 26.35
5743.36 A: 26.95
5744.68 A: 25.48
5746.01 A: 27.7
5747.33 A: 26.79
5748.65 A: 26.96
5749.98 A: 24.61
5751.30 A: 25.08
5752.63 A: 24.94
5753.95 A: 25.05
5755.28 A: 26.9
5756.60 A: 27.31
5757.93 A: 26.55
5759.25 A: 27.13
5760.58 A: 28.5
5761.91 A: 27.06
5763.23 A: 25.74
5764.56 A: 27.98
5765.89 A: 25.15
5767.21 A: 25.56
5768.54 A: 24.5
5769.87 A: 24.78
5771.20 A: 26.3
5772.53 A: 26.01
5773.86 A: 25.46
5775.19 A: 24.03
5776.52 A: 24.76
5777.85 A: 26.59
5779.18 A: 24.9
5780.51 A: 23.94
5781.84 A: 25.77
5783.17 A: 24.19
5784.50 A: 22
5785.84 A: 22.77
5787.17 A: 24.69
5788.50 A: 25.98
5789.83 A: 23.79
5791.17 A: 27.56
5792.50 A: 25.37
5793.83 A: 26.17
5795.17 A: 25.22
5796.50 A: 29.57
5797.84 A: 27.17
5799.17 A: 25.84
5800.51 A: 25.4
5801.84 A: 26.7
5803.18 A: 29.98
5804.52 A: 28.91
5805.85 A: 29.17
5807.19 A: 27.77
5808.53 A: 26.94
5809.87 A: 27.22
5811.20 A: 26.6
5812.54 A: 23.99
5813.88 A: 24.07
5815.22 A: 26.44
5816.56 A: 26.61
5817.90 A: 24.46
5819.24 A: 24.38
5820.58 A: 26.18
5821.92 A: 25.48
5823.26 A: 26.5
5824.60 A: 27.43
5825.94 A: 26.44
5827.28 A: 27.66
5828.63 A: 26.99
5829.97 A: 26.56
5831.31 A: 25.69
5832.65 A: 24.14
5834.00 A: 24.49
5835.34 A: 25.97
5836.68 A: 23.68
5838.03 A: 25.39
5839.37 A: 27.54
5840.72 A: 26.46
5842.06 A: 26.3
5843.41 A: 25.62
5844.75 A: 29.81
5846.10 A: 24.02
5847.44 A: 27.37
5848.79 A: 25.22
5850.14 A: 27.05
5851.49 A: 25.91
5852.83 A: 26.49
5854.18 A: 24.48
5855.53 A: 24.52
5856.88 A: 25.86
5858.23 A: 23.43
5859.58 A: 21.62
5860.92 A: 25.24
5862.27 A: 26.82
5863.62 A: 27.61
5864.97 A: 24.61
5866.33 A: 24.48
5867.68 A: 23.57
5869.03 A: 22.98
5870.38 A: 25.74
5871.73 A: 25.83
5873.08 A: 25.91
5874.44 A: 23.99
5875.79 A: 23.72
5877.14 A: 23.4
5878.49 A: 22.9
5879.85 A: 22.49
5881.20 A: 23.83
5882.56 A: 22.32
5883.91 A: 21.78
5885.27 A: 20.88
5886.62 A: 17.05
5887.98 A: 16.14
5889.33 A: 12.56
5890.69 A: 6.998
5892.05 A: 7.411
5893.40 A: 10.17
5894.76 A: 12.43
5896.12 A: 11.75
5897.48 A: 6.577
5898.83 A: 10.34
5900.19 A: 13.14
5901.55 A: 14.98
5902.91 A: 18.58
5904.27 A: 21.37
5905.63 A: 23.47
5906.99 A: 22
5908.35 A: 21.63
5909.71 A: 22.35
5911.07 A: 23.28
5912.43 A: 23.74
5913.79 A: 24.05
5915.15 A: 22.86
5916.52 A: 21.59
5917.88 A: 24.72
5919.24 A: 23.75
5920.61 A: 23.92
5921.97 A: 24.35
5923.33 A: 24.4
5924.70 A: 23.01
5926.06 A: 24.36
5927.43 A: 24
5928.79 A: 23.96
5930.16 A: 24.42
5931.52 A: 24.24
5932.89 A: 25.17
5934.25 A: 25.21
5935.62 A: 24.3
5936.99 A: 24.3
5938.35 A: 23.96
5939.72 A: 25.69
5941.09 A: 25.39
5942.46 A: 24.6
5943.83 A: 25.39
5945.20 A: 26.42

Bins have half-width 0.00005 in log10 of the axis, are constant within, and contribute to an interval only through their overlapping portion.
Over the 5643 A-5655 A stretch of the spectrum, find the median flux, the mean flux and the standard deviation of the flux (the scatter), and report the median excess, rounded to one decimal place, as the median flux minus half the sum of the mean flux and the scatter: 11.1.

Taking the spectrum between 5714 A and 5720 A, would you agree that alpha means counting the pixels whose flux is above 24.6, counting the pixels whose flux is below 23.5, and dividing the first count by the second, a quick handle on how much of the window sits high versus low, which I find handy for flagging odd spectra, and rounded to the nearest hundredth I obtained 4.00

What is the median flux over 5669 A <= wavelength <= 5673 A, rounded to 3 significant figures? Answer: 23.2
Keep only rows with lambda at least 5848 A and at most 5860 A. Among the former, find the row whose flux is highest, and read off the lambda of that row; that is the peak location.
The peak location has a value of 5850.14 A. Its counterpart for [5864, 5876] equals 5873.08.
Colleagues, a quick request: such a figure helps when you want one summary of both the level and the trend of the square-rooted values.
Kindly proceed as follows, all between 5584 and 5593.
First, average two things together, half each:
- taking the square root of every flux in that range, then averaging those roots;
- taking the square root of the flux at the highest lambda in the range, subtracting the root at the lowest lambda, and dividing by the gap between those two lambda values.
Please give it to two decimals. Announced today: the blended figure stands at 2.23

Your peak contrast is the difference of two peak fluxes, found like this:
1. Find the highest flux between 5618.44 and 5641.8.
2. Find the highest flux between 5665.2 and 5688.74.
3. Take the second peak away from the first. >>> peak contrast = -2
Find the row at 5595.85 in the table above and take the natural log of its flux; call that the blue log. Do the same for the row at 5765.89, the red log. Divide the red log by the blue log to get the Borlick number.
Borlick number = 1.06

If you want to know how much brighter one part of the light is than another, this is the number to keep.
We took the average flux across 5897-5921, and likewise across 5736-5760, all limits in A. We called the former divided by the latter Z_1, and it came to 0.77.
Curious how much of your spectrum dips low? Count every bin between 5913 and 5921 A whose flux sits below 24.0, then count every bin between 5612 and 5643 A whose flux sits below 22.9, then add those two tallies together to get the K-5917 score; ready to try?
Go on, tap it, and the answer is 19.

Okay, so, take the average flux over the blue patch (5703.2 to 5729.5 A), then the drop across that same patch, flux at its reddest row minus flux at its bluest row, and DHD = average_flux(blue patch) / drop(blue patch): 19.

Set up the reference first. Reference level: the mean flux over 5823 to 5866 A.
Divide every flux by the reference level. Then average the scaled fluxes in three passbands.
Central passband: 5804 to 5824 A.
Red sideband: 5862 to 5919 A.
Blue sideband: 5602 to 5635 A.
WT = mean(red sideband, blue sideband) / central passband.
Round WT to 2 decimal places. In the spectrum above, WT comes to 0.79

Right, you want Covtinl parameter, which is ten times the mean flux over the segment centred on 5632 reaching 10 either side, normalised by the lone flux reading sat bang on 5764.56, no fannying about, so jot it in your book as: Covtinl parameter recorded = 7.9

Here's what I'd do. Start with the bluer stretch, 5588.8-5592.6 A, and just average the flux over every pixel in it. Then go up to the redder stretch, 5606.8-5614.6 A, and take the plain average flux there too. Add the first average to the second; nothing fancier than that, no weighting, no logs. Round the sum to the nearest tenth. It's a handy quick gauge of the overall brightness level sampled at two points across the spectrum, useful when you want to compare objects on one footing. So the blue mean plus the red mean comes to 41.2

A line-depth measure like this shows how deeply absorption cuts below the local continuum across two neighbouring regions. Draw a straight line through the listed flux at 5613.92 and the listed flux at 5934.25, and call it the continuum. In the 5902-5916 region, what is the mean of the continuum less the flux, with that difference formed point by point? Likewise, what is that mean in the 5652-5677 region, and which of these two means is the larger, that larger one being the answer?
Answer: 3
